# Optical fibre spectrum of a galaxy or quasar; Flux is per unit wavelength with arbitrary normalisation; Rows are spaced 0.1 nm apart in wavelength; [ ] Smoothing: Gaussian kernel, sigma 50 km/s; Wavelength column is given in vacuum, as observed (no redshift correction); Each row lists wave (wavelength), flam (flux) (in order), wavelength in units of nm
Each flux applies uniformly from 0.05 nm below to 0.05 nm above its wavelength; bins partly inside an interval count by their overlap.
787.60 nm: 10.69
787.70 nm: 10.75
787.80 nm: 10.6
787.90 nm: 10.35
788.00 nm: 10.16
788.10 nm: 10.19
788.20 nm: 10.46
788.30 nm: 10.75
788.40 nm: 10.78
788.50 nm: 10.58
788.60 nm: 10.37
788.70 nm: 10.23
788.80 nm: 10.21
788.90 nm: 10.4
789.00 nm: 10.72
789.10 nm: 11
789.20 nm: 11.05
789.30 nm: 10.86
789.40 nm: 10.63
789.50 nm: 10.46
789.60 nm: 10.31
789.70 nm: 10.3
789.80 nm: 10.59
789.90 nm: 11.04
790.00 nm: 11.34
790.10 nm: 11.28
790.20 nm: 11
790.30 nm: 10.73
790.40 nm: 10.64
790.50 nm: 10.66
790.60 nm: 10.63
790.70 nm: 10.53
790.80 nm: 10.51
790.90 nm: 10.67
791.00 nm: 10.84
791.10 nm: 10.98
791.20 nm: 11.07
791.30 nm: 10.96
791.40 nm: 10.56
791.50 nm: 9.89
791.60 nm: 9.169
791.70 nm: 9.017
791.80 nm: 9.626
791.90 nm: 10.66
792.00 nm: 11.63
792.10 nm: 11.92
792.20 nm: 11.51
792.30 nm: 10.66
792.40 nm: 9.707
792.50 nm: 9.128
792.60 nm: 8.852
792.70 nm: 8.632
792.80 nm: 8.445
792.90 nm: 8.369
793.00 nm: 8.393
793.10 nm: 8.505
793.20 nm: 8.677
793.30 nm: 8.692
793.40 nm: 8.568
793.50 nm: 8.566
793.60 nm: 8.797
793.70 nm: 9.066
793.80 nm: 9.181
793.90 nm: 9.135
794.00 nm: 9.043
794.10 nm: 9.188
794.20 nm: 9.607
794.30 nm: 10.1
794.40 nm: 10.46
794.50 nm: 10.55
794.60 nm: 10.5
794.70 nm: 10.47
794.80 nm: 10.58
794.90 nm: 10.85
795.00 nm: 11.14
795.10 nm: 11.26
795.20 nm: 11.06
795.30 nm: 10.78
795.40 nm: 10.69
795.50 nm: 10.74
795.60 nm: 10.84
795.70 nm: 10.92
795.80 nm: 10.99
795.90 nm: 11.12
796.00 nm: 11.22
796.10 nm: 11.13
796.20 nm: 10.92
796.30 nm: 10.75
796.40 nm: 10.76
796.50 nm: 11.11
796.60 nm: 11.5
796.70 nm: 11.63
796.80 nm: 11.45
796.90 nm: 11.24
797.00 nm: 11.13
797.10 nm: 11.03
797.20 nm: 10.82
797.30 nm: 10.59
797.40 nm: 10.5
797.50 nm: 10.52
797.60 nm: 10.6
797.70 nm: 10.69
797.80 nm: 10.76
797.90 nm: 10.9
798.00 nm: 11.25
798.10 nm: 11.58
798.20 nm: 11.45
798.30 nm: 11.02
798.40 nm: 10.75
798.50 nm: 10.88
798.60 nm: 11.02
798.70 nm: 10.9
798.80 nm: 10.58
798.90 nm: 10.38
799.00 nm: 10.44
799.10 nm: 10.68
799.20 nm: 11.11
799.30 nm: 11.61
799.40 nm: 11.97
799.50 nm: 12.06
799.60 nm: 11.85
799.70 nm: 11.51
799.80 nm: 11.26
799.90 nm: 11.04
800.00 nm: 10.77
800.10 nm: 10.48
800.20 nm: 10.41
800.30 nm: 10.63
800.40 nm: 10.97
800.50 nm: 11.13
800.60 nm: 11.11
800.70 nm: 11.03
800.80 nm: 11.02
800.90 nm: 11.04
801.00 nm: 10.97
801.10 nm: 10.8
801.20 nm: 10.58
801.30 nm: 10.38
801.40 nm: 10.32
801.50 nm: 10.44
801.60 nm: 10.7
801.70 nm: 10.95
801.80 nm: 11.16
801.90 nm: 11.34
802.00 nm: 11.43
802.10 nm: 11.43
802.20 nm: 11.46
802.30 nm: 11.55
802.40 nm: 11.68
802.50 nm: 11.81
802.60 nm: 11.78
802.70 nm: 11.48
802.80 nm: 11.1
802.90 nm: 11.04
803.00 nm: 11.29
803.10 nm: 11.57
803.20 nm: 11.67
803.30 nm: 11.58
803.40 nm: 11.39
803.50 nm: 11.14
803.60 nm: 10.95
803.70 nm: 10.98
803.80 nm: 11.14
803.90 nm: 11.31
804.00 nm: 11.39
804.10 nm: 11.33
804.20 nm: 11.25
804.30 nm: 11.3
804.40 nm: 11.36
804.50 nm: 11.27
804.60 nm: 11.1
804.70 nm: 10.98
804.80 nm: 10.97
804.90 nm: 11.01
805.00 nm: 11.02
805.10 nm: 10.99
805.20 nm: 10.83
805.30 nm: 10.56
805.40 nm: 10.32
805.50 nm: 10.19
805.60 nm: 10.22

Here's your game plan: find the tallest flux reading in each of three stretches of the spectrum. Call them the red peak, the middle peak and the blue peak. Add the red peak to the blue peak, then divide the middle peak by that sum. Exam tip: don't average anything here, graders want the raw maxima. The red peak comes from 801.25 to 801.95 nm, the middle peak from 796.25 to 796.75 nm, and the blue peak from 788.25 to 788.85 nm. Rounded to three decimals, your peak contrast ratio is 0.526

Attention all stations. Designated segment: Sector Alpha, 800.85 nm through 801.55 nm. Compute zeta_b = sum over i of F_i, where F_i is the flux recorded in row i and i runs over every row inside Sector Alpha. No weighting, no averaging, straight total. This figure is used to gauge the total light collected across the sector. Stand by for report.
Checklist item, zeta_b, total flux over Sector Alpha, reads 74.5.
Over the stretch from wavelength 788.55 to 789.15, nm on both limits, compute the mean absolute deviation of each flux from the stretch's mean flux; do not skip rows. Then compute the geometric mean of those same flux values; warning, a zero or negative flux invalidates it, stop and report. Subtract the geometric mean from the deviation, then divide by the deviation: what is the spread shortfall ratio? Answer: -41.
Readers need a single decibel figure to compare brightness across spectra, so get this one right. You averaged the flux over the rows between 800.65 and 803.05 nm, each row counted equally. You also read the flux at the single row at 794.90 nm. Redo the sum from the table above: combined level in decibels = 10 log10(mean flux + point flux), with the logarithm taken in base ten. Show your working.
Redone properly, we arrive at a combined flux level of 13.4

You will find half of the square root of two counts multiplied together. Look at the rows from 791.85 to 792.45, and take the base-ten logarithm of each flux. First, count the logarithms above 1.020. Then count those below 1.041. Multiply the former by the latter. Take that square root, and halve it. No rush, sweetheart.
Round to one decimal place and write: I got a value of 1.9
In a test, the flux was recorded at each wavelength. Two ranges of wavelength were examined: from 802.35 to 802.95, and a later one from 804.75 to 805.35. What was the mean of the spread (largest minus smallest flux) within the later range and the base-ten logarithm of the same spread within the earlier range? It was 0.17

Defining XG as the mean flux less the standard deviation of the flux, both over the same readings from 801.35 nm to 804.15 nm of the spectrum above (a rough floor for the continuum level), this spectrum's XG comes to 10.9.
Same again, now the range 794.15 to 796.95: 10.4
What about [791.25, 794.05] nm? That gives 8.4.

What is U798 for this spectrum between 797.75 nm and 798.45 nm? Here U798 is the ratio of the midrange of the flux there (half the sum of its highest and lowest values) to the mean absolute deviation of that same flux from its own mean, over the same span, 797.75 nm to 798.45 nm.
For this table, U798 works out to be 40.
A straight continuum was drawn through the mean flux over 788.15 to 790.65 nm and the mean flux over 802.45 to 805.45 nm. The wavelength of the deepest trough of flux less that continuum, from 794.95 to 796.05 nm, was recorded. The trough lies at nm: 795.40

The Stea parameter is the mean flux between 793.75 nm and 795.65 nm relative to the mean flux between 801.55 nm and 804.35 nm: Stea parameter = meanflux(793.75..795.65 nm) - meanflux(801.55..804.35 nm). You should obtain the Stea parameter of -1.00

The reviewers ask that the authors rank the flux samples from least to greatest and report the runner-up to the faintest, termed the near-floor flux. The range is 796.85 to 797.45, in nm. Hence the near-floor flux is 10.59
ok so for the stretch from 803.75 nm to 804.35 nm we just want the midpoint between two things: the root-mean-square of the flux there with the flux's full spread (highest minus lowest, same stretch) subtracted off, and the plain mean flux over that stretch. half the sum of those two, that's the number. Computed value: 11.2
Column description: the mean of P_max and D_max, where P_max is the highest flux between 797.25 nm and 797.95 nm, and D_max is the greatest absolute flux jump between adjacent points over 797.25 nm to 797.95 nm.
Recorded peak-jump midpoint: 5.52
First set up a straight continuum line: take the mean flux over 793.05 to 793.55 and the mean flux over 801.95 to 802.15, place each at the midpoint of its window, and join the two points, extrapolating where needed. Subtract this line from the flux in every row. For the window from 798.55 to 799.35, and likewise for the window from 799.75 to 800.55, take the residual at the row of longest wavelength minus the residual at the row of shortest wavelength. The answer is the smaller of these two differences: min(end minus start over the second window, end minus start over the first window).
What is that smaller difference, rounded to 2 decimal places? -0.36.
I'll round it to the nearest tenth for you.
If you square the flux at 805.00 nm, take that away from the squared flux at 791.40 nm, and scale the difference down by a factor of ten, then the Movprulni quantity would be -1.0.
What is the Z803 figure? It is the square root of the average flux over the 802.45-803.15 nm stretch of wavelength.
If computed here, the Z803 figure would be 3.38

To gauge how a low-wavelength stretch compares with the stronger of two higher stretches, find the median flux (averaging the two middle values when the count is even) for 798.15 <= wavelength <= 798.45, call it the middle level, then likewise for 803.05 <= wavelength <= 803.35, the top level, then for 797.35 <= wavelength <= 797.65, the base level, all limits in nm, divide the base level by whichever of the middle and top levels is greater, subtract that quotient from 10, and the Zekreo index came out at 9.09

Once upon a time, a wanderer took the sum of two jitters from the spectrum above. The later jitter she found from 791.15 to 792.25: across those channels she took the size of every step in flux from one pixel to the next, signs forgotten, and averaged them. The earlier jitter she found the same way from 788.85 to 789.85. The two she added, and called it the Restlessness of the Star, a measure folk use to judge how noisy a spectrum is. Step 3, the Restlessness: 0.72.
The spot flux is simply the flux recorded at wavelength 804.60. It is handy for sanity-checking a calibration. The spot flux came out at 11.1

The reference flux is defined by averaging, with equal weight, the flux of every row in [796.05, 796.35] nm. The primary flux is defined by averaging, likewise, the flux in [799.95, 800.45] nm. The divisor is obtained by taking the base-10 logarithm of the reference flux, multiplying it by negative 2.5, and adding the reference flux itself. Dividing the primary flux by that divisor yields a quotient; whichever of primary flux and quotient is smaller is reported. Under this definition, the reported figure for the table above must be 1.28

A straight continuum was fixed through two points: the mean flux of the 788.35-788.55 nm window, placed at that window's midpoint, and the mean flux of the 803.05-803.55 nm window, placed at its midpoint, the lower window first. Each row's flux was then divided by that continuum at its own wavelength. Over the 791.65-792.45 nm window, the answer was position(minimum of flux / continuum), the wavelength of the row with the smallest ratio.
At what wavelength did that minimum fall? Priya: 791.70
